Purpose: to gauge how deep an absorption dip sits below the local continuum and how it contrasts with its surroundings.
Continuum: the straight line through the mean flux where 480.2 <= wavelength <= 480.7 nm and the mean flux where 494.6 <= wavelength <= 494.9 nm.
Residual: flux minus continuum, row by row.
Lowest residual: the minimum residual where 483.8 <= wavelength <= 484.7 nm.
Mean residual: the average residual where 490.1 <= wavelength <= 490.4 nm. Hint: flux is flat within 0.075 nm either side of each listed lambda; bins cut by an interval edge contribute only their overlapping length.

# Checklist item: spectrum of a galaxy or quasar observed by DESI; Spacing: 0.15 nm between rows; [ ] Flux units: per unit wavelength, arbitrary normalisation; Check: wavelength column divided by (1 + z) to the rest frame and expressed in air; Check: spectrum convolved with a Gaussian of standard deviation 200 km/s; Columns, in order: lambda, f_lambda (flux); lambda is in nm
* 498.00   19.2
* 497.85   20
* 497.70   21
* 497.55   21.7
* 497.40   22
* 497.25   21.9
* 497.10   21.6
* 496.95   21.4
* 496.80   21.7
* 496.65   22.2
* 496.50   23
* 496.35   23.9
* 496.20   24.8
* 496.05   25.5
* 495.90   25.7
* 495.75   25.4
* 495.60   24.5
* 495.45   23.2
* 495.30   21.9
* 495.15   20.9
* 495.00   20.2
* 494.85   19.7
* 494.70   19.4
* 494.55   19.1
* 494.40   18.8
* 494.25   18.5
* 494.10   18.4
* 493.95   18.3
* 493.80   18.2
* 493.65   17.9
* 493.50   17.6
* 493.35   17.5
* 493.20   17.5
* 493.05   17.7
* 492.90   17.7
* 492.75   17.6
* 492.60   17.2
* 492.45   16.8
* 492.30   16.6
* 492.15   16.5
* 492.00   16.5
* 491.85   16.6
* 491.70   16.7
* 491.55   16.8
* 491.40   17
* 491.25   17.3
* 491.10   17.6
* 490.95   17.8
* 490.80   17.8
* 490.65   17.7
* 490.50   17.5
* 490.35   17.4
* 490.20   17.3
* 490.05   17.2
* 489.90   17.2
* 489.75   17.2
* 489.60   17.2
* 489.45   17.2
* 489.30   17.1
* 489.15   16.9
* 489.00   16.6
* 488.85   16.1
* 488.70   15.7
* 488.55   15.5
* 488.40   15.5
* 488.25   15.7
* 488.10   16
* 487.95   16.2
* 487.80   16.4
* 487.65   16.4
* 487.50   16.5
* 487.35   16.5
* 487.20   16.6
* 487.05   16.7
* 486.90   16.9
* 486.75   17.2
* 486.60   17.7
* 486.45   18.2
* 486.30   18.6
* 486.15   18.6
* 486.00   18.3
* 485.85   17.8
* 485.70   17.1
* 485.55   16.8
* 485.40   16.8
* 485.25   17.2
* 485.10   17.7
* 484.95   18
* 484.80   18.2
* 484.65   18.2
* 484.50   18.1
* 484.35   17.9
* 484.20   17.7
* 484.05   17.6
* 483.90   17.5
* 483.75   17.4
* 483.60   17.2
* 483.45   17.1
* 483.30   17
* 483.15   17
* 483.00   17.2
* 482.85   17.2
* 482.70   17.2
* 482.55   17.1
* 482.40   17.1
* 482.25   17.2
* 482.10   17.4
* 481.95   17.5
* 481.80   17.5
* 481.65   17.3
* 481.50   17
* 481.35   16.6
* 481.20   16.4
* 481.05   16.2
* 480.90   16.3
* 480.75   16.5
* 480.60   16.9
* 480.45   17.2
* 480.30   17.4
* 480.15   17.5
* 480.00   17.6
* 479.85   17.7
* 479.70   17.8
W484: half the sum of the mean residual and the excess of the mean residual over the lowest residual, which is -1.3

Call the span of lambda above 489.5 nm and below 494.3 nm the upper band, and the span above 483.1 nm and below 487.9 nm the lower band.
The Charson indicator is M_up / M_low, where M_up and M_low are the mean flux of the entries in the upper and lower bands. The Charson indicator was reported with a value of 1.00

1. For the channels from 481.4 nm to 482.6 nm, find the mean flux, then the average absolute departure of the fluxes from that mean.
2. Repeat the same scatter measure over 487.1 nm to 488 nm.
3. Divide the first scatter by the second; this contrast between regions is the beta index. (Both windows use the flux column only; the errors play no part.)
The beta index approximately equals 1.6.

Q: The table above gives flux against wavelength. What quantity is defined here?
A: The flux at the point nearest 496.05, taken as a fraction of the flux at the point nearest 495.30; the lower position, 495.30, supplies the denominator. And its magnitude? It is 1.16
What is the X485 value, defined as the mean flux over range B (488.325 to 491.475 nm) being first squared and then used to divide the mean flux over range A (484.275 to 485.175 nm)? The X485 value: 0.062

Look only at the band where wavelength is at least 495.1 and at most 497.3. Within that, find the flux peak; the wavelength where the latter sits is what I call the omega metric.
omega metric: 495.90 nm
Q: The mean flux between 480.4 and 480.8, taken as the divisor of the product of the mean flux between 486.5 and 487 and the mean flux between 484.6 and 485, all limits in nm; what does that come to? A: 18.6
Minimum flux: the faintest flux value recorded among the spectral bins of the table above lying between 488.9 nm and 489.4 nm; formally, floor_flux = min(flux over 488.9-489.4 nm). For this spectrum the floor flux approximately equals 16.6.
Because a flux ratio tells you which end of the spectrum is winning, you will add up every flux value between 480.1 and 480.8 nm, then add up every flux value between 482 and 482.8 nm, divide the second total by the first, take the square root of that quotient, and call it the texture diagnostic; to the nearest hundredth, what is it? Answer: 1.00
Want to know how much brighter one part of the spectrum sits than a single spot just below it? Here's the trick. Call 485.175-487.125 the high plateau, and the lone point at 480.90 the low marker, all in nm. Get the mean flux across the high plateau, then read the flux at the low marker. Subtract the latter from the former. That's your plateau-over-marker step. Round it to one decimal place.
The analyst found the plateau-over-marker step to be 1.2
